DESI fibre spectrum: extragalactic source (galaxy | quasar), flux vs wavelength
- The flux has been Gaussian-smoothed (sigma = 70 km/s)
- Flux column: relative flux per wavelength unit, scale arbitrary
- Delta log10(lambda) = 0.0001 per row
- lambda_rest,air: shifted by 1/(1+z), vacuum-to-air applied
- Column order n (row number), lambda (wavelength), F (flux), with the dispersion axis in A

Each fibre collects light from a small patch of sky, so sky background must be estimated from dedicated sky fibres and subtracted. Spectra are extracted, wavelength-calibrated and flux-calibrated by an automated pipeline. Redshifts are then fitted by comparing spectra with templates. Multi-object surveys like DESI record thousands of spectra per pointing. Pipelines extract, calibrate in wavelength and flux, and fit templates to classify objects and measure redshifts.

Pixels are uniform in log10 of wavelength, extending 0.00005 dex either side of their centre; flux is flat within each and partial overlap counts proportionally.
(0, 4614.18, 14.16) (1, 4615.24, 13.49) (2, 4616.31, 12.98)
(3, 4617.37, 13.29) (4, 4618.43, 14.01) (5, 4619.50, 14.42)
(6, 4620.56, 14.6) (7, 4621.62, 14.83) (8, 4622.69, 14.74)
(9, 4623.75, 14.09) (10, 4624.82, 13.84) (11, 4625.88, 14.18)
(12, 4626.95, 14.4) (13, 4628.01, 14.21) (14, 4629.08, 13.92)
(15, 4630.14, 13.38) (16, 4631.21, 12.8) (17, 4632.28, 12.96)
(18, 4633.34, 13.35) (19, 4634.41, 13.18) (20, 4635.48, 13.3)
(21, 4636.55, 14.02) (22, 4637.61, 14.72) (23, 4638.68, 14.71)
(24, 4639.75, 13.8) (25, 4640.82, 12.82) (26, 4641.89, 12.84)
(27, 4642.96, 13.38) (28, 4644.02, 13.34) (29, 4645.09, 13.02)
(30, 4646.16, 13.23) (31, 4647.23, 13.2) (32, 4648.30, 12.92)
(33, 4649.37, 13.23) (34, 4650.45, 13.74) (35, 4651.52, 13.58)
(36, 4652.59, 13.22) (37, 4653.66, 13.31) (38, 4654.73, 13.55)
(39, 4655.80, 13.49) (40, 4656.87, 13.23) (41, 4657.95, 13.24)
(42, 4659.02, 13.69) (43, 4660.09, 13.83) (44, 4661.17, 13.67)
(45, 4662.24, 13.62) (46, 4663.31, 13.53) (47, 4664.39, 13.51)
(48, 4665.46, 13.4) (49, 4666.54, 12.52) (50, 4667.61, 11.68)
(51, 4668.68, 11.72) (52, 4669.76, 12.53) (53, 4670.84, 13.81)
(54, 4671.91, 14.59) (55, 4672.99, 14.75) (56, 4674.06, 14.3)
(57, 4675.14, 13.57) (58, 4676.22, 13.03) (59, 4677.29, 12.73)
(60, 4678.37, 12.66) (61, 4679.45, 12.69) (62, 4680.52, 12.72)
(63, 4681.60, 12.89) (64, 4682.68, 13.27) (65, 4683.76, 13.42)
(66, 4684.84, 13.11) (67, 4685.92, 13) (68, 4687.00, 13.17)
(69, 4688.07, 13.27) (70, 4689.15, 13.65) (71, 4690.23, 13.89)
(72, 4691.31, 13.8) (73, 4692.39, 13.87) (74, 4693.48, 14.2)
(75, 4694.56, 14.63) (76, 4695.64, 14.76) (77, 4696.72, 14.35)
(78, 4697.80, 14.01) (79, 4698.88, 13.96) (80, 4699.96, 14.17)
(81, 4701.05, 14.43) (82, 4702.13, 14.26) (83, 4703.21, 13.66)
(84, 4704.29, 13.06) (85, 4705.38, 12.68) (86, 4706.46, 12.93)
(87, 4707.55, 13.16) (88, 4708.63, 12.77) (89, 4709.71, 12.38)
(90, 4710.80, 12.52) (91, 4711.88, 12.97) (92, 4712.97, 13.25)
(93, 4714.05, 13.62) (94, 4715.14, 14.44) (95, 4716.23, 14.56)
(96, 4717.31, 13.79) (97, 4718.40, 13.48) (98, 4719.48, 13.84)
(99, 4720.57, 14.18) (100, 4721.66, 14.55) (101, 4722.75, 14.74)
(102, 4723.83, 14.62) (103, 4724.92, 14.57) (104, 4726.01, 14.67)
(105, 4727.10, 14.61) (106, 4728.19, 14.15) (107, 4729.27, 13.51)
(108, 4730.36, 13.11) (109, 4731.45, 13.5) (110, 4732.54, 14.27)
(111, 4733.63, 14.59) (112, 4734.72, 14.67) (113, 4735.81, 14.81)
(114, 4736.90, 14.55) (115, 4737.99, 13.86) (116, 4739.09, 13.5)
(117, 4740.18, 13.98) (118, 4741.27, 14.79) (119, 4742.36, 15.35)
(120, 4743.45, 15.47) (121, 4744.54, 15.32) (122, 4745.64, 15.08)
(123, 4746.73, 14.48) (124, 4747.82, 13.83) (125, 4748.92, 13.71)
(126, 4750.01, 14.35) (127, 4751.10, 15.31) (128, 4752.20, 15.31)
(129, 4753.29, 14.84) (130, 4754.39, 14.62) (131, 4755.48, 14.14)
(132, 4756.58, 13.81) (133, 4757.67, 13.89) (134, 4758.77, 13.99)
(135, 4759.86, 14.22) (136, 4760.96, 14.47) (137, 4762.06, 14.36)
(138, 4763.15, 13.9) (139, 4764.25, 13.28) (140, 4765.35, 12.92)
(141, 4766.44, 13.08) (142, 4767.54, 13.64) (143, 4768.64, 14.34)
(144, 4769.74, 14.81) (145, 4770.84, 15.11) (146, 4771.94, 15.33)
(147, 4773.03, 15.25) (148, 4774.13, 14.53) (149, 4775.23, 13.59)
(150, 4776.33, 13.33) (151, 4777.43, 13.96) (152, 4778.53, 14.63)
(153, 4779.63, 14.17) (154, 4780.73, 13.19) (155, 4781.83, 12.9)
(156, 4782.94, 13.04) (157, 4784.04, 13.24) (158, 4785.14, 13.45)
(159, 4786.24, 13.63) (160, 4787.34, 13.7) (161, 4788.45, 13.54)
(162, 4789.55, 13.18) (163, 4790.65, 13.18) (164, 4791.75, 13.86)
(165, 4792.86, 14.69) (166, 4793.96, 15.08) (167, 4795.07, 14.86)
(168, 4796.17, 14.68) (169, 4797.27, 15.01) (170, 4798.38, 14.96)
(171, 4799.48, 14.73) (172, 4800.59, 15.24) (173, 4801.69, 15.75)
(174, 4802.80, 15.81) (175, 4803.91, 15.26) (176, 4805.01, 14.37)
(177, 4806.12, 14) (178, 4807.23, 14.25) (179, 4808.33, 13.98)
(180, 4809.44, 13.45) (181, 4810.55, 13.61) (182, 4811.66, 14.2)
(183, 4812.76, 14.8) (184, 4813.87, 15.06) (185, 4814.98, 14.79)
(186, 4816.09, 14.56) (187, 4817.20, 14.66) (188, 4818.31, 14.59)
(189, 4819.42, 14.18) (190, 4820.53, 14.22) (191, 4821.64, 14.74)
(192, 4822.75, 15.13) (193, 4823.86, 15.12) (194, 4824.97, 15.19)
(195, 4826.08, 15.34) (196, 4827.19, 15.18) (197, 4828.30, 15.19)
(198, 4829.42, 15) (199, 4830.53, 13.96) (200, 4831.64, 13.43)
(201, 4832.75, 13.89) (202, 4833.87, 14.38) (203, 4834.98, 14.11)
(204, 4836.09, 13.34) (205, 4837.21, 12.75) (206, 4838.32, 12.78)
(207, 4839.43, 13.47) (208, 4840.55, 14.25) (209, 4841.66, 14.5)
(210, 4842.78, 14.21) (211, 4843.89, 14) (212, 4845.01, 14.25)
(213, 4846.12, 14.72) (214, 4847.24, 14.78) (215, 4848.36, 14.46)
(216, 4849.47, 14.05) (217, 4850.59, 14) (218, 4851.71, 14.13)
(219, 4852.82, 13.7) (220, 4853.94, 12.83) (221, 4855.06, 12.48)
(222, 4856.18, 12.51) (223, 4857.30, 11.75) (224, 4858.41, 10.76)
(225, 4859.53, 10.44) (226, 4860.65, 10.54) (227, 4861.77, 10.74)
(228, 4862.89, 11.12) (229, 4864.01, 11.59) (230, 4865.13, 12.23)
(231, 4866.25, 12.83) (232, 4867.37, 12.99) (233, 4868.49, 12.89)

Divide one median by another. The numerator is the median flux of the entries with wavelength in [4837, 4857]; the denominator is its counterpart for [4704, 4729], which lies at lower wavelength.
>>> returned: 1.017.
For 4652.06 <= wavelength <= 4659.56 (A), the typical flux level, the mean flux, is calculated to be 13.4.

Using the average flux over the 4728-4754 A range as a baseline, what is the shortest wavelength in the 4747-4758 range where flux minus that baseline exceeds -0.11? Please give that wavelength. 4750.01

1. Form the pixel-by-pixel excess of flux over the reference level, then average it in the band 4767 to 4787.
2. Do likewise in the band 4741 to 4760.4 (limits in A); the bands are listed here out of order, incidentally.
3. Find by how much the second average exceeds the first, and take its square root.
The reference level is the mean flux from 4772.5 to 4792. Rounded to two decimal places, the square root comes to 0.76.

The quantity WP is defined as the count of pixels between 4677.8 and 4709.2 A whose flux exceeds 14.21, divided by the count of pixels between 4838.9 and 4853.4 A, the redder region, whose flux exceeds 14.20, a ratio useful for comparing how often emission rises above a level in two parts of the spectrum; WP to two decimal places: 0.71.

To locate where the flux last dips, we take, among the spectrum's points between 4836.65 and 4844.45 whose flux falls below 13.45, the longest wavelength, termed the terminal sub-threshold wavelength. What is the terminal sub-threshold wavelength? 4838.32 A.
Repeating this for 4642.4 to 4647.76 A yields 4647.23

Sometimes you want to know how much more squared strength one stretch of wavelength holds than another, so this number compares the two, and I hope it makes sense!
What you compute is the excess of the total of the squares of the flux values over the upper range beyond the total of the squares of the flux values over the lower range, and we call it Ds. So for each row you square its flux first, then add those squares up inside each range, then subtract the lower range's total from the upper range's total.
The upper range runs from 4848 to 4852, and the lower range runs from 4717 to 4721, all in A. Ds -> 38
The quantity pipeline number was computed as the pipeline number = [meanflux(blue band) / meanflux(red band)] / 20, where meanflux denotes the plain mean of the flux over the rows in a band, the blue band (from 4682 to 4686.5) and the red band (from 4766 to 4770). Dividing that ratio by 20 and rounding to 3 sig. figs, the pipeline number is 0.0473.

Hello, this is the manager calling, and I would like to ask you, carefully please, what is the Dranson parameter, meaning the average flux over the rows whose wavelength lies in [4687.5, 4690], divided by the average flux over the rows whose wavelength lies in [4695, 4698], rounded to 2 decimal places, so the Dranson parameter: 0.94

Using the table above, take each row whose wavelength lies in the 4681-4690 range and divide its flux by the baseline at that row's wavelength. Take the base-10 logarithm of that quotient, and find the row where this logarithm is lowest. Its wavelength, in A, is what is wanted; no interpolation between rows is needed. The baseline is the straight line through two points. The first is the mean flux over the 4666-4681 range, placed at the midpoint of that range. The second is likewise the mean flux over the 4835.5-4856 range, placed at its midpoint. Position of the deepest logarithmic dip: 4681.60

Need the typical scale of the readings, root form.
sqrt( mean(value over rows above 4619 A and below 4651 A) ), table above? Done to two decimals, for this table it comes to 3.70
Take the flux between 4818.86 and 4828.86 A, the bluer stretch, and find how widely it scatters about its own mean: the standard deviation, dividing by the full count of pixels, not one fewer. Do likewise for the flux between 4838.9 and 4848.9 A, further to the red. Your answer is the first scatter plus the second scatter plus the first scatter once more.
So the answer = 1.20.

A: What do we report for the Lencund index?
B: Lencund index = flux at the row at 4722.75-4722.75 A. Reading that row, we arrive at 14.74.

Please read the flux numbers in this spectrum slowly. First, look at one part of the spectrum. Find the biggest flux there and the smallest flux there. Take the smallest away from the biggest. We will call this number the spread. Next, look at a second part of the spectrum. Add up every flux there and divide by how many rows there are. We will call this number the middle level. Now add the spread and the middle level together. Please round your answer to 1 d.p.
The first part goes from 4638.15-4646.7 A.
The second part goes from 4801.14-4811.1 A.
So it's 16.4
